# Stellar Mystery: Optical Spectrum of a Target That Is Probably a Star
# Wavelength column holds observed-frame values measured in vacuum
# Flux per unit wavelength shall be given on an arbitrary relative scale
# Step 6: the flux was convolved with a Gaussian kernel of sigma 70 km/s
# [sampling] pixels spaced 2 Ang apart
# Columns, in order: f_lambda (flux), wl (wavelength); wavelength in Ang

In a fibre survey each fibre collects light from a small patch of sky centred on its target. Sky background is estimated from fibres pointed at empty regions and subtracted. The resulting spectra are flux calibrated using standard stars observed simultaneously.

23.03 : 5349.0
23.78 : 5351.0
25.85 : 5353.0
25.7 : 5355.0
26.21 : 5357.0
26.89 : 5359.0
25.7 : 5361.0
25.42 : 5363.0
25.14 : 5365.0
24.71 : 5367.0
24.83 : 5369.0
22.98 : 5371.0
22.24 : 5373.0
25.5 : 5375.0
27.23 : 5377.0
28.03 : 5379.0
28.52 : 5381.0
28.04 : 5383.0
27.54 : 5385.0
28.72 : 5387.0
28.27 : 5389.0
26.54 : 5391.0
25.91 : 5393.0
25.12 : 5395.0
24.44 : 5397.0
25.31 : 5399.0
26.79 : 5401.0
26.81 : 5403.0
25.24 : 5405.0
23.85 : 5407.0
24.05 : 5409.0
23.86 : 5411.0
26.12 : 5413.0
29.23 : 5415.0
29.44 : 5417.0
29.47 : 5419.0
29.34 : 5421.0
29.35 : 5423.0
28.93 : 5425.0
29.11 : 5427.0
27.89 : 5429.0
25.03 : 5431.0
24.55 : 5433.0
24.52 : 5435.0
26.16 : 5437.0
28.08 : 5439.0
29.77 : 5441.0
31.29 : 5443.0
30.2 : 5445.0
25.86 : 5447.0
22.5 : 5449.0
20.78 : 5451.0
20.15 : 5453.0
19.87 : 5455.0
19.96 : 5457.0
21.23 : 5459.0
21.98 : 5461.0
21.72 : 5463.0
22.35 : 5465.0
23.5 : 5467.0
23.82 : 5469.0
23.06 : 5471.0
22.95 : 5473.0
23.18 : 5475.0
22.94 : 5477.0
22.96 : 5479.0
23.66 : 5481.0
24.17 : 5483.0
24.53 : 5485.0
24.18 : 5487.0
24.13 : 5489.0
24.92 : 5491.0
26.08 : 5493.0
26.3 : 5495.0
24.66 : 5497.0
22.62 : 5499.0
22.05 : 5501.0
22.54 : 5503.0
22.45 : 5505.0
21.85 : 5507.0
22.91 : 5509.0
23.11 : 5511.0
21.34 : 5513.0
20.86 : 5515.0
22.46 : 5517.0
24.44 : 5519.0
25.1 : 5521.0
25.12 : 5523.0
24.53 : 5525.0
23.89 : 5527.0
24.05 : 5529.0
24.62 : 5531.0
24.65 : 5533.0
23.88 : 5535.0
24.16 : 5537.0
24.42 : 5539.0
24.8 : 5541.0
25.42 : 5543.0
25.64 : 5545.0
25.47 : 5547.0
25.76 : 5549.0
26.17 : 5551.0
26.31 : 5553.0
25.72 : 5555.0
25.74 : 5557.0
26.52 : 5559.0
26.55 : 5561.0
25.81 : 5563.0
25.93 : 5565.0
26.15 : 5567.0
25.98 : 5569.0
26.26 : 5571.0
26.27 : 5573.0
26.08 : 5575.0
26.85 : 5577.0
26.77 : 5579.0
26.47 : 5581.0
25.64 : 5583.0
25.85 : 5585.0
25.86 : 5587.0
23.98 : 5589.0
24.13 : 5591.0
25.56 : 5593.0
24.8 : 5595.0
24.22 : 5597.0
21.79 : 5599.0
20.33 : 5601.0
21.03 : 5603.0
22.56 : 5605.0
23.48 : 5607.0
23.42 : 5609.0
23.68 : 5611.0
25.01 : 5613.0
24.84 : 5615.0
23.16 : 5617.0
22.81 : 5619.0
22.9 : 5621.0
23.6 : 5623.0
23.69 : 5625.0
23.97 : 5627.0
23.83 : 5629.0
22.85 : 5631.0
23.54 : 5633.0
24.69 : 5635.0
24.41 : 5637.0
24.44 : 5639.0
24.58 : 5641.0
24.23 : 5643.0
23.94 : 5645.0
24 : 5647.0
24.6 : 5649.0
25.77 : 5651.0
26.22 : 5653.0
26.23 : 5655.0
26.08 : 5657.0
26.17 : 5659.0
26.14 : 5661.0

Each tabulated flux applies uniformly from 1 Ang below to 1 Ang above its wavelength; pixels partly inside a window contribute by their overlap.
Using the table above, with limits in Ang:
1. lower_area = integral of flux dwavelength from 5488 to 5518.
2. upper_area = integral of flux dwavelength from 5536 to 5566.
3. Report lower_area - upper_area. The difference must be -72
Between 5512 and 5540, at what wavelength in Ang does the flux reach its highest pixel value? 5523.0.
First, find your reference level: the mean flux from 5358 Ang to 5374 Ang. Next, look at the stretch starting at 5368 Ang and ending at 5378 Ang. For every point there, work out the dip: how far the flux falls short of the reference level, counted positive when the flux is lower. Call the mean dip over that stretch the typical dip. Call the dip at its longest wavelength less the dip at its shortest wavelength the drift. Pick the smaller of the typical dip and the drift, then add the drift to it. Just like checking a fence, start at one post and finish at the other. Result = -4.8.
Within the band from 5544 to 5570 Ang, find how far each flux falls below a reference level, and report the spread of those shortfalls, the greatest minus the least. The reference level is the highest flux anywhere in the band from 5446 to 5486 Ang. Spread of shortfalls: 1.1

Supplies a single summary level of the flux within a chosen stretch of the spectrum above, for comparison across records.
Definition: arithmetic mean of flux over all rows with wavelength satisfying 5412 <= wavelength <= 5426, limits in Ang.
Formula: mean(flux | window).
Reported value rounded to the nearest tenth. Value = 28.8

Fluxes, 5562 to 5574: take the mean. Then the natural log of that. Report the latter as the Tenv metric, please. 3.261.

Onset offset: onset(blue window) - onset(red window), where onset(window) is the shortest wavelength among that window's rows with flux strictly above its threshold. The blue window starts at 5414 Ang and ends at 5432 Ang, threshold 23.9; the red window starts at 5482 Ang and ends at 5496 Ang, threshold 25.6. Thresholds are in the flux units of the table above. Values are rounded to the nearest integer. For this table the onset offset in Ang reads -78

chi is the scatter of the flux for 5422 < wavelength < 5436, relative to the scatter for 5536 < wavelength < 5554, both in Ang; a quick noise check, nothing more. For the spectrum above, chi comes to 3.0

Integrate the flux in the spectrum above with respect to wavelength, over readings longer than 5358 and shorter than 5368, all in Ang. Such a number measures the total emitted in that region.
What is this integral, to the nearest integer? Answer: 256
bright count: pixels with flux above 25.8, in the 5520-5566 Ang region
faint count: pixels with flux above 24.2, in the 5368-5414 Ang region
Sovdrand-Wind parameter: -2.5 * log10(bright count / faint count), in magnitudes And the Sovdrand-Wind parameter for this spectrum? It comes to 1.2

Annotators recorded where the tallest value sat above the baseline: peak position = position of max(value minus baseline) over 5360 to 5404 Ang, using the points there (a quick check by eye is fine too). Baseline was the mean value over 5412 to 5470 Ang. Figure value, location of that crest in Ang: 5387.0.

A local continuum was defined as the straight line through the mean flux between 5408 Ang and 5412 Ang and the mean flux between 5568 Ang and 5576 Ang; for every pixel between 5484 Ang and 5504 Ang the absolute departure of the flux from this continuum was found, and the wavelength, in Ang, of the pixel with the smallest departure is 5491.0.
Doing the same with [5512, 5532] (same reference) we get 5521.0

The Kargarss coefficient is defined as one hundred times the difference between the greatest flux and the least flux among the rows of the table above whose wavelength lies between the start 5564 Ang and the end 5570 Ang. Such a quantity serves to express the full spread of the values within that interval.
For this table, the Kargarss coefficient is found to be 22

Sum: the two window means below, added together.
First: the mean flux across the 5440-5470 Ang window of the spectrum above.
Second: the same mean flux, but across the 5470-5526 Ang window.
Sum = 47.2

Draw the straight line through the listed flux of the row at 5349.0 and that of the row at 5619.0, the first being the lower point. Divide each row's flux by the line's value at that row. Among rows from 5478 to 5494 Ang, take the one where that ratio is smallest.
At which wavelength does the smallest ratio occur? 5479.0 Ang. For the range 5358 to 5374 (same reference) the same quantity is 5373.0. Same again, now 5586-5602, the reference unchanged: 5601.0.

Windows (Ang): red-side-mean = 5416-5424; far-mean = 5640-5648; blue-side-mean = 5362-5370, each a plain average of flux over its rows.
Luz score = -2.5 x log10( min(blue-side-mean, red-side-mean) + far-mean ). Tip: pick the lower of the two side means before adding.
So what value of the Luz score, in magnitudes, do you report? -4.23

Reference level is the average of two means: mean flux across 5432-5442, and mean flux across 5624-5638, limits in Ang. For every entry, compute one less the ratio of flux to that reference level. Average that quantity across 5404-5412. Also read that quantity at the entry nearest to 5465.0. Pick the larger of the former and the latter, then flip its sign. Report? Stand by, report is -0.11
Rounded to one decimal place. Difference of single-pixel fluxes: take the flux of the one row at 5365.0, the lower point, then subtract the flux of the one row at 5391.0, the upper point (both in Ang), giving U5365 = -1.4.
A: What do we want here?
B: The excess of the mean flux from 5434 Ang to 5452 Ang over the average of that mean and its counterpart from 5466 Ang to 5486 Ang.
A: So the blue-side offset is 1.5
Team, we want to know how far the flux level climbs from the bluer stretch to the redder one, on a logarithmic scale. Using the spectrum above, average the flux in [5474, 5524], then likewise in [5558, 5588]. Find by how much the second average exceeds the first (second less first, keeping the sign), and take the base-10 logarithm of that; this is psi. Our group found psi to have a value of 0.4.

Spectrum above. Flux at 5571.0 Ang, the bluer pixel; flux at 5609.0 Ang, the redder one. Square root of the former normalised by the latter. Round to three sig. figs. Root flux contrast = 1.06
